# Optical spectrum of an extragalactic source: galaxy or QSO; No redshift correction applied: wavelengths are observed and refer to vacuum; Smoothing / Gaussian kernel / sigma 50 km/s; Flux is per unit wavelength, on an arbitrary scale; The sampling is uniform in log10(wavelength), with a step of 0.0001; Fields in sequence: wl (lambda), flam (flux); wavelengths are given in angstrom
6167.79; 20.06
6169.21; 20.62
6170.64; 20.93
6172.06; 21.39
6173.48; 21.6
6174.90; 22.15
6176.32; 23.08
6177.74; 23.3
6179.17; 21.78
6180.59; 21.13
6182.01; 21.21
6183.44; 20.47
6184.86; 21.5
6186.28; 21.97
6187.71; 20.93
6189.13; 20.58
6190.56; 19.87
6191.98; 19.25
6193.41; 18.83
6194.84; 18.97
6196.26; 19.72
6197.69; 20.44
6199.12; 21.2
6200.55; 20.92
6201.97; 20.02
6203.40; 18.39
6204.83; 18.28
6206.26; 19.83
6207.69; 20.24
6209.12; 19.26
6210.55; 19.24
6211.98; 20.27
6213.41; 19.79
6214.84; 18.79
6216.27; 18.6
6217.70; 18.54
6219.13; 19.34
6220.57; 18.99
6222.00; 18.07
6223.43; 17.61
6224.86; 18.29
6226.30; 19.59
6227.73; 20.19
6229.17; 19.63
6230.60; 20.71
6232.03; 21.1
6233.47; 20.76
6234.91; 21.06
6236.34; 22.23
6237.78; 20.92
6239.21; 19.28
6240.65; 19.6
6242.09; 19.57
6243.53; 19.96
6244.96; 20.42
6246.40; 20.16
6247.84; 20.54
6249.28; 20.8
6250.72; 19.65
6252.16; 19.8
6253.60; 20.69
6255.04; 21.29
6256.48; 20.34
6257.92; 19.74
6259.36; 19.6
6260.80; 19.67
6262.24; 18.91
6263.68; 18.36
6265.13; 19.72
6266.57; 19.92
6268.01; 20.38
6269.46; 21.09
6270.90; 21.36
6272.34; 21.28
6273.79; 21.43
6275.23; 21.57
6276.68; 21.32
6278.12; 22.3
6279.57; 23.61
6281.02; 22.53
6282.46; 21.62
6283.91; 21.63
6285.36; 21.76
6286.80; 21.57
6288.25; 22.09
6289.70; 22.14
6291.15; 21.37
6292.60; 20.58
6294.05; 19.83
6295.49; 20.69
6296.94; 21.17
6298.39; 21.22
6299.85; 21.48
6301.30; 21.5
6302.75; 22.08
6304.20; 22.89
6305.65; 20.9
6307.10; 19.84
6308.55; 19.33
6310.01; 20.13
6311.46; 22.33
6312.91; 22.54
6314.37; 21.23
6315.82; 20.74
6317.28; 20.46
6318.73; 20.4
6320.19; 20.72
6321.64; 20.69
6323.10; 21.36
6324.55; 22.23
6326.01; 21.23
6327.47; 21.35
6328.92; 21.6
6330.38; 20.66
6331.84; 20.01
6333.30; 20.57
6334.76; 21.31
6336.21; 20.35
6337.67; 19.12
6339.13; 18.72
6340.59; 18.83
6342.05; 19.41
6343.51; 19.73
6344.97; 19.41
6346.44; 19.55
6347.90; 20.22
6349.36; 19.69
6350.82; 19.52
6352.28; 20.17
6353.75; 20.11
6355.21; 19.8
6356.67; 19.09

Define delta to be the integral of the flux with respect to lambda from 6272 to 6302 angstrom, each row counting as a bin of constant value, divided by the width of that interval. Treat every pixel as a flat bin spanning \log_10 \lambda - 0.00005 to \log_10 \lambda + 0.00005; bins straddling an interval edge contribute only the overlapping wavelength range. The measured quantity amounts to 21.6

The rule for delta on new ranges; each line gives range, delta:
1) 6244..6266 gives 20.0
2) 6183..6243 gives 19.8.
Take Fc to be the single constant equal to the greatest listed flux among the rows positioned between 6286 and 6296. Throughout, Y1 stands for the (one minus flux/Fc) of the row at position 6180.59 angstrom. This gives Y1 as 0.046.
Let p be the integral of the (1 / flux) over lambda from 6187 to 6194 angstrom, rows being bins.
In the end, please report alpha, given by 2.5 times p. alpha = 0.88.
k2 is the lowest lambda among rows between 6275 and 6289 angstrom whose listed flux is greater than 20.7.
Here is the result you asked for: 6275.23 angstrom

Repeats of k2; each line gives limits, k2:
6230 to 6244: 6230.60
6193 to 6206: 6199.12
